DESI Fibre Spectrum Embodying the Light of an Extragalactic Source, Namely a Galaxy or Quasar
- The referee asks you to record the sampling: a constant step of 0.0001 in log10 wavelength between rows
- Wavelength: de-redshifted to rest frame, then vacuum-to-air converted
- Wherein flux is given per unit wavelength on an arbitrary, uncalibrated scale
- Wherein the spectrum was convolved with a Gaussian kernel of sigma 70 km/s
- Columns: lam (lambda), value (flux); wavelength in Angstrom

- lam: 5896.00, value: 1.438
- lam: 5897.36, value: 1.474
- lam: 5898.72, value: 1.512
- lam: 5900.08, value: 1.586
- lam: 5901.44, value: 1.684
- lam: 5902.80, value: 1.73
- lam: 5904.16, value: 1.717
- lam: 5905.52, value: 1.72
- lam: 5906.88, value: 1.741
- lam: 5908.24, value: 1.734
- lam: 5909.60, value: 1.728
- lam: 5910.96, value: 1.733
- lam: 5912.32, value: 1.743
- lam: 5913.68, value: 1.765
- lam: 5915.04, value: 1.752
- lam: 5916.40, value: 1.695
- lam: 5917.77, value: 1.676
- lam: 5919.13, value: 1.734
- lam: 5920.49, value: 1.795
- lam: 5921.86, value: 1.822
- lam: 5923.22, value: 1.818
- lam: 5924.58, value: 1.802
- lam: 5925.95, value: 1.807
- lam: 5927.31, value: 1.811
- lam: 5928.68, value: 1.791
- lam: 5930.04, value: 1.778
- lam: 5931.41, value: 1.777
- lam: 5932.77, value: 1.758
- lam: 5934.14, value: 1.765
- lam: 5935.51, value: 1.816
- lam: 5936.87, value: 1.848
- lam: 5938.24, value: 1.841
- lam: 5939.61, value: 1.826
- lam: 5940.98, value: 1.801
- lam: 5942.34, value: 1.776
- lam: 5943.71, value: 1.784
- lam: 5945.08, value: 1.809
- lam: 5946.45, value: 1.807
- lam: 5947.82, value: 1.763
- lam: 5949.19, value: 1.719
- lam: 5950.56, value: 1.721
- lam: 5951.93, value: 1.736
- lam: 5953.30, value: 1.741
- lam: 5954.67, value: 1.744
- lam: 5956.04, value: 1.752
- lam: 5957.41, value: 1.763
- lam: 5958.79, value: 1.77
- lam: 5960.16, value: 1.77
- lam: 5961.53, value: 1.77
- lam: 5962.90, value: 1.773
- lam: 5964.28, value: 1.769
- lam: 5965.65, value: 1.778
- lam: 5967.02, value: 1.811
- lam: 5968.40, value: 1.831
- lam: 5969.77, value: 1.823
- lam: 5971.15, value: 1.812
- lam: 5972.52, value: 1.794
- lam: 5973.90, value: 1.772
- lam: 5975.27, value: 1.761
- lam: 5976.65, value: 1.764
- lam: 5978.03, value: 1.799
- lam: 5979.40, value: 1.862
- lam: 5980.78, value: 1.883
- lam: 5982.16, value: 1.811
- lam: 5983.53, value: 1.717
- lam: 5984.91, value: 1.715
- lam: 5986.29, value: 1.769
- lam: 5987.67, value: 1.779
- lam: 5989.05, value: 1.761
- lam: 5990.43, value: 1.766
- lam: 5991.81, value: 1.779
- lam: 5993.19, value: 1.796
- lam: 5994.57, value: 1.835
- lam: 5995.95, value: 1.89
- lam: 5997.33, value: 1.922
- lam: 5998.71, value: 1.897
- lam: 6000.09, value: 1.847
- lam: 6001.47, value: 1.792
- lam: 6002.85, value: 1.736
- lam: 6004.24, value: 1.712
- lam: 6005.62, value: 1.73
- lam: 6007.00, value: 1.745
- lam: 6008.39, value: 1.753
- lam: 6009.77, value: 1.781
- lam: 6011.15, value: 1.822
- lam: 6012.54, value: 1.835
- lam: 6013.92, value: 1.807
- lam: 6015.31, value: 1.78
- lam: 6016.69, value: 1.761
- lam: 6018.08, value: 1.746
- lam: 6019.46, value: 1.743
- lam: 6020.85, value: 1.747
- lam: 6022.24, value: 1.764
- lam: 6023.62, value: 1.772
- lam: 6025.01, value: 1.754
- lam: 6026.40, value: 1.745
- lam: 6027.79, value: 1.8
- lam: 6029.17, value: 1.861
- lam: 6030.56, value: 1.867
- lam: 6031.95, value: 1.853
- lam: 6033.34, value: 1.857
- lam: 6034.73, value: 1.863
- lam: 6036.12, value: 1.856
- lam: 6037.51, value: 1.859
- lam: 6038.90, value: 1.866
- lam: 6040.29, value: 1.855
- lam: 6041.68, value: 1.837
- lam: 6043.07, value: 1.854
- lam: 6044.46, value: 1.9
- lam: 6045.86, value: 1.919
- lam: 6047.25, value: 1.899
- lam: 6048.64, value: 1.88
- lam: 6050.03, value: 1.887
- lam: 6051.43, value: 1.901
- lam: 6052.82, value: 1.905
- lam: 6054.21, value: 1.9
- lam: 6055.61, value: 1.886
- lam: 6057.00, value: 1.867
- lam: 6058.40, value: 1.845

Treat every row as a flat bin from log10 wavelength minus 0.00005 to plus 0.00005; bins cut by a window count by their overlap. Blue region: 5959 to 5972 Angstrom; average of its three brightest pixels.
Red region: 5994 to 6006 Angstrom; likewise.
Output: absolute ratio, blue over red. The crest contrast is 0.957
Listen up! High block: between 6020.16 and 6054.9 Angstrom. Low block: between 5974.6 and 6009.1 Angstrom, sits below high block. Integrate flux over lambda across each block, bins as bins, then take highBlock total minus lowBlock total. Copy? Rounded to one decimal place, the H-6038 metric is 2.4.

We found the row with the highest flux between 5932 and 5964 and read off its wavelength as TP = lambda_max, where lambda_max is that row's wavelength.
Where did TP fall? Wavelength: 5936.87 Angstrom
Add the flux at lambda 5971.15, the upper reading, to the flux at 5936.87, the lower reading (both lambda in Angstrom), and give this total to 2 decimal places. 3.66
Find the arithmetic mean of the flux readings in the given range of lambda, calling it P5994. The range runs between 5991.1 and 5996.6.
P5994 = 1.82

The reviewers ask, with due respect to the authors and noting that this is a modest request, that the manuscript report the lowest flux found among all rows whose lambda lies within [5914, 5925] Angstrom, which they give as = 1.676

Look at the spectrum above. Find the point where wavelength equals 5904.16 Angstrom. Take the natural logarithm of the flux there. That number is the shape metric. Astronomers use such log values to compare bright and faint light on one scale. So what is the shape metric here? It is 0.54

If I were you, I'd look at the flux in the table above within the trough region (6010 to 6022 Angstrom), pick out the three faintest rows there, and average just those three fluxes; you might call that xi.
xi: 1.75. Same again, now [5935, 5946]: 1.79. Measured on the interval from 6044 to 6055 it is 1.89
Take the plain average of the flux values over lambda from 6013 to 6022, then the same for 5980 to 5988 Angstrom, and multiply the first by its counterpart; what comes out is 3.14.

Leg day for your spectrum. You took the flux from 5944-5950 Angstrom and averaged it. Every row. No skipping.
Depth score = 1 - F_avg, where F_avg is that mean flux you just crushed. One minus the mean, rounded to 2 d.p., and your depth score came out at -0.77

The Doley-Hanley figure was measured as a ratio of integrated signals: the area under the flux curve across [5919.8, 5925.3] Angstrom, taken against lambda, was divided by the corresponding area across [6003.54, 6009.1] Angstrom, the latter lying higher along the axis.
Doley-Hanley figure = 1.03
